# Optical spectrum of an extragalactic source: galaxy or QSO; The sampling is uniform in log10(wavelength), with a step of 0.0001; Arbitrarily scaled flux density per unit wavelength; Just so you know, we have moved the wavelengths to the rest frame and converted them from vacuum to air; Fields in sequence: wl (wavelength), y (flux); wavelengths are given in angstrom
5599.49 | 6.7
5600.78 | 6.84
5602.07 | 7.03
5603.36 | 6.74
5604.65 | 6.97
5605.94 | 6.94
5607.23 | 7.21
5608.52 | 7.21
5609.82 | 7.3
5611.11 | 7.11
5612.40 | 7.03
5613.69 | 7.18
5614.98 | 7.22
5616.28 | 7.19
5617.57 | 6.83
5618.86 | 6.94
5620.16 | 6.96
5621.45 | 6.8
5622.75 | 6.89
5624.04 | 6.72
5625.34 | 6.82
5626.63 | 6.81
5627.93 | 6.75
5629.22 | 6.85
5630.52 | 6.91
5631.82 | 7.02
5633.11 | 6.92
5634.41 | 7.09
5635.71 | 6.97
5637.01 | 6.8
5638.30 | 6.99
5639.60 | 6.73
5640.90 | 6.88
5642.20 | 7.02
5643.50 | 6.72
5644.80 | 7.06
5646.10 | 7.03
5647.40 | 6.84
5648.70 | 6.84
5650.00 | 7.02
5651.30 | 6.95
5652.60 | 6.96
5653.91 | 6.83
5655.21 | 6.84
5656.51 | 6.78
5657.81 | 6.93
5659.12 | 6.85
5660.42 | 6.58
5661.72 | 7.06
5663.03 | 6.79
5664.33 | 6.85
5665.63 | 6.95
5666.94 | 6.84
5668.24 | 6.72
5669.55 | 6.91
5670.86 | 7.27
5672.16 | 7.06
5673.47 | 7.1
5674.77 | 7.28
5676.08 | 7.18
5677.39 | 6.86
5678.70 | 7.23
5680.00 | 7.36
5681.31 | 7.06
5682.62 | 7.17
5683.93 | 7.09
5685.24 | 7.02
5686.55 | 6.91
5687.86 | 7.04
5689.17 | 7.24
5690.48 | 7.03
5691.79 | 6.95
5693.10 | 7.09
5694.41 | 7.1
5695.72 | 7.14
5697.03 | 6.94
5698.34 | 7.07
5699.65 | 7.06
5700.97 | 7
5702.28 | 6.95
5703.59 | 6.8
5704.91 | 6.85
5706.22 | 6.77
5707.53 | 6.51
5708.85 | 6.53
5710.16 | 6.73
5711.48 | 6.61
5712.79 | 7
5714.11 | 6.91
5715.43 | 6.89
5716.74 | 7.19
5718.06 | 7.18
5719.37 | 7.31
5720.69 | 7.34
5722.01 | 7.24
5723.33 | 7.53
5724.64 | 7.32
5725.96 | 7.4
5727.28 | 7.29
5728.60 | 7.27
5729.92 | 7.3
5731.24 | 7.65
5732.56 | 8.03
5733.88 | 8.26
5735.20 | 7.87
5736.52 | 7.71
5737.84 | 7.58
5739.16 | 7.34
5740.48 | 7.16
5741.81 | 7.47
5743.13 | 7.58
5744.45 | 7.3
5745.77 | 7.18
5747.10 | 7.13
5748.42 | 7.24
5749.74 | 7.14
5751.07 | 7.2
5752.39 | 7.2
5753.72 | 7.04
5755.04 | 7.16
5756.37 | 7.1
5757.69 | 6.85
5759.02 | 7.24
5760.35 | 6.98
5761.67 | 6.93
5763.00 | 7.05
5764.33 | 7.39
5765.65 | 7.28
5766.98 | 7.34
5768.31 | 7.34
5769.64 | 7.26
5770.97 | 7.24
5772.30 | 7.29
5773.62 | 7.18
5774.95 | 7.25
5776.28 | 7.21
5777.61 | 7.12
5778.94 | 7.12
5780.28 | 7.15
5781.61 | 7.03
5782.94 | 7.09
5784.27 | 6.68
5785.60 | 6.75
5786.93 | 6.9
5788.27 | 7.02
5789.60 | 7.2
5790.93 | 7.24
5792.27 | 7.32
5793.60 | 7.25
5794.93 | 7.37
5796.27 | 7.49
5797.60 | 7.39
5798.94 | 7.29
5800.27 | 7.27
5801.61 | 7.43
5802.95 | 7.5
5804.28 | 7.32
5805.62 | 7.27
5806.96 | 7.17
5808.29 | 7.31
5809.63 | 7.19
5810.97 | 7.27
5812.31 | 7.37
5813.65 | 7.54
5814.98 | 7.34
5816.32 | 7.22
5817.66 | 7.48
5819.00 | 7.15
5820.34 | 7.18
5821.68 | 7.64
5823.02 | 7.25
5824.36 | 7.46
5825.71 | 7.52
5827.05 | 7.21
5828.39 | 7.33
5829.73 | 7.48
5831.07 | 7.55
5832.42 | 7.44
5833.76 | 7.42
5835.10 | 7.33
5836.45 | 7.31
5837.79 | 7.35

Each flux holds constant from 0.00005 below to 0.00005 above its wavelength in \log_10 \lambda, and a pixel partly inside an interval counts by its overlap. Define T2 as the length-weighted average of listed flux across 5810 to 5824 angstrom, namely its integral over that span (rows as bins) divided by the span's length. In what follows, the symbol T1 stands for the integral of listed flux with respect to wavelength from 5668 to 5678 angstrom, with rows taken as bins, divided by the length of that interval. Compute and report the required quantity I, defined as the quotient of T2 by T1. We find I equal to 1.04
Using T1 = 7.06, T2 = 7.35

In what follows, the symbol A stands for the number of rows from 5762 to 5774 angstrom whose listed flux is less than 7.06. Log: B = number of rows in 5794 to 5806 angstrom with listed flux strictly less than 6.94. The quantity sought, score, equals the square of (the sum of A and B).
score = 1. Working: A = 1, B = 0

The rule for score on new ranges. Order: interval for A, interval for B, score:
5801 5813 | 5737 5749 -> 0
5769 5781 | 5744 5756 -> 0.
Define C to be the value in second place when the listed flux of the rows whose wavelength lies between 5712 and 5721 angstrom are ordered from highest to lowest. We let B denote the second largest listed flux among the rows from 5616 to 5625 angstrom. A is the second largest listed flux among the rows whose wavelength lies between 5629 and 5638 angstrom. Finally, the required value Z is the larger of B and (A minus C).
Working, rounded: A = 7.02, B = 6.96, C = 7.31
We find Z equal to 6.96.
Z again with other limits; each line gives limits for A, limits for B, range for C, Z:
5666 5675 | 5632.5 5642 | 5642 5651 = 6.99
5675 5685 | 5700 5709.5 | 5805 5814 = 6.95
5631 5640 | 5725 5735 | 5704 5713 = 8.03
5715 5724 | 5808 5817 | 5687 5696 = 7.37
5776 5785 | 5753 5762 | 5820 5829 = 7.16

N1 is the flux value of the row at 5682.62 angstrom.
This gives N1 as 7.17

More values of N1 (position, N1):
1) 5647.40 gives 6.84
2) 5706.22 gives 6.77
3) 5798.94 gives 7.29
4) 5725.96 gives 7.4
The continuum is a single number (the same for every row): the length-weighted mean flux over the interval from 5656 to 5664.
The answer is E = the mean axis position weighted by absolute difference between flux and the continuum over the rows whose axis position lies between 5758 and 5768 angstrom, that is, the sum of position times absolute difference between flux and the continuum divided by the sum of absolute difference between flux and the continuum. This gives 5763.8 angstrom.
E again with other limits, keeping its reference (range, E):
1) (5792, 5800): 5795.7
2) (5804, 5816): 5810.0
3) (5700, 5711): 5706.4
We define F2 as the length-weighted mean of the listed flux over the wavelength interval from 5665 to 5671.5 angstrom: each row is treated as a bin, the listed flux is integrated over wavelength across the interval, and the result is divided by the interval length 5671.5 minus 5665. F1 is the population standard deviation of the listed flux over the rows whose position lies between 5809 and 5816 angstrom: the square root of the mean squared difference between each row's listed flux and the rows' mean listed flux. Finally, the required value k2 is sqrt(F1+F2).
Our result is 2.65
